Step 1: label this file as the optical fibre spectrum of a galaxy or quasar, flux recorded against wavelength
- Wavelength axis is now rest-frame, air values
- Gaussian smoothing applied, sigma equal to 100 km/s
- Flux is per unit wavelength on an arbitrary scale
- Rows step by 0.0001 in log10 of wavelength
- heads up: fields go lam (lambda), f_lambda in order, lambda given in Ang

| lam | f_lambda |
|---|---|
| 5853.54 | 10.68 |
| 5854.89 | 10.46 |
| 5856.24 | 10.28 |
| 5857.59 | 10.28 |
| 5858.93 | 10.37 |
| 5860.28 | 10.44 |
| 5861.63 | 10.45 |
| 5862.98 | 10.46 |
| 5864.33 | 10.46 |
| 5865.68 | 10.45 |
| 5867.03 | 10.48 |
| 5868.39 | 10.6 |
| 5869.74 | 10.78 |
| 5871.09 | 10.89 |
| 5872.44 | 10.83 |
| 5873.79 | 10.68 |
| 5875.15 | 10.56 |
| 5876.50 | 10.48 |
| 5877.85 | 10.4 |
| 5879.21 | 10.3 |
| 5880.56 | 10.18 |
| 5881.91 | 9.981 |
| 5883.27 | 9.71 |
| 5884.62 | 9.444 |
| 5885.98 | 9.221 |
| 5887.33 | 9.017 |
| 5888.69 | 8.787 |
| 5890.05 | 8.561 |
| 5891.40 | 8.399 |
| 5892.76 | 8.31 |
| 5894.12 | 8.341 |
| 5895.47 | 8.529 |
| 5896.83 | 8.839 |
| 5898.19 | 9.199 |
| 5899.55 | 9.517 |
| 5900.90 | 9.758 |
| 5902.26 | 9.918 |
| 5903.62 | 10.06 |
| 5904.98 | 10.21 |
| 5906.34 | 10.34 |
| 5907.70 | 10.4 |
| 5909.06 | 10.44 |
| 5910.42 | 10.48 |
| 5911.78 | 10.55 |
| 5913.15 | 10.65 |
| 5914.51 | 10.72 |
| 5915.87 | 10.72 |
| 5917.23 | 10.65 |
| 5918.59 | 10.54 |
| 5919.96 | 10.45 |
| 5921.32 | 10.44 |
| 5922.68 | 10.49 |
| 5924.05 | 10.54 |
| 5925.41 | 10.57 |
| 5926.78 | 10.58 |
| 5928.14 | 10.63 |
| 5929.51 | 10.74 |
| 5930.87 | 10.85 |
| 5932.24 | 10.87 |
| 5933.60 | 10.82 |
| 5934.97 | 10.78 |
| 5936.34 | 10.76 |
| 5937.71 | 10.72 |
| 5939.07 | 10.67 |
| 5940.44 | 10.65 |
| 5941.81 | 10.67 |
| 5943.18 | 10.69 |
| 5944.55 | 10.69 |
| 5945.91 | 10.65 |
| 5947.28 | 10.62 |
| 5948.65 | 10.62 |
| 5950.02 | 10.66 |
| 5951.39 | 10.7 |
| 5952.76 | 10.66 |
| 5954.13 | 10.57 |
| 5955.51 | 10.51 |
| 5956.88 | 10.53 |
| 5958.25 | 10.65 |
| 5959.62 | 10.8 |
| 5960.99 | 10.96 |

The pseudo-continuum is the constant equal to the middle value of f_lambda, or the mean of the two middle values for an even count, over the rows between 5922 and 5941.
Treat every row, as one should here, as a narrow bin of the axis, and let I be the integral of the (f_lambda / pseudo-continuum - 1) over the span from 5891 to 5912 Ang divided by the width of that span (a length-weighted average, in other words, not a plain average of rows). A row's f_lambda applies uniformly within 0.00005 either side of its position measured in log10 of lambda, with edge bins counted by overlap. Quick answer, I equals -0.105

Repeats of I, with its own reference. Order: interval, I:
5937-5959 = -0.005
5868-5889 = -0.053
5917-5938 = -0.004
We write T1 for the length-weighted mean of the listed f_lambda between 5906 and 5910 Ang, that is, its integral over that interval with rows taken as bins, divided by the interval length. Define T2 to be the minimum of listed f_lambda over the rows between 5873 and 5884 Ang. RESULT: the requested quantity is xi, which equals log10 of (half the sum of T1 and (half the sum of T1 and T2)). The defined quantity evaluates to 1.01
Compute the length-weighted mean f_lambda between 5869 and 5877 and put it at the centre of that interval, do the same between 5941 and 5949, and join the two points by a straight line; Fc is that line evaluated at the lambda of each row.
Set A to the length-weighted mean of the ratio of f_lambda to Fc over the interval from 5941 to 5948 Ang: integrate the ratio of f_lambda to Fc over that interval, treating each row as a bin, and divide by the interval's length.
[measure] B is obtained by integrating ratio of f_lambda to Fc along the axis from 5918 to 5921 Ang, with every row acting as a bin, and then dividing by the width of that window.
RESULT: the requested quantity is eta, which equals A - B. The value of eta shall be 0.020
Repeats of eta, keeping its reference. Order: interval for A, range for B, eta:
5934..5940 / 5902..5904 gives 0.071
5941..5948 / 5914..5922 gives 0.009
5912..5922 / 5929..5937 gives -0.021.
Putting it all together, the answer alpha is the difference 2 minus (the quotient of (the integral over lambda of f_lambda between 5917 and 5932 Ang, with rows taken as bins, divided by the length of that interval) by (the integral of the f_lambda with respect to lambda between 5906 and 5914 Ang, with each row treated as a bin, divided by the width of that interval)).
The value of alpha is 0.99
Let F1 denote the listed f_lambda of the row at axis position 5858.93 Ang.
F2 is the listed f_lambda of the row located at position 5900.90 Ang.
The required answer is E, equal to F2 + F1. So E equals 20.1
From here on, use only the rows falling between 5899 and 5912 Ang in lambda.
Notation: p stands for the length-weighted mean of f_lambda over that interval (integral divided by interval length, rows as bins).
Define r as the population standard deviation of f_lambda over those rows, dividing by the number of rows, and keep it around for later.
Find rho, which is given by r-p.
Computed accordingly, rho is -9.8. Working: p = 10.2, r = 0.33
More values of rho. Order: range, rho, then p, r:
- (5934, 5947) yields -10.7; 10.7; 0.04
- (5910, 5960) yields -10.5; 10.6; 0.11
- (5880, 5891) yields -8.8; 9.3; 0.54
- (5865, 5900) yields -8.8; 9.7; 0.88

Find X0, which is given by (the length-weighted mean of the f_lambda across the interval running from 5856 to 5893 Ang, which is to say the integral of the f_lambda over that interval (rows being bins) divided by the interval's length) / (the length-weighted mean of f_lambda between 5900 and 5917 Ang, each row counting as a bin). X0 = 0.97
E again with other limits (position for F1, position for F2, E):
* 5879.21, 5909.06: 20.7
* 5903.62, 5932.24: 20.9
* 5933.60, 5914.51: 21.5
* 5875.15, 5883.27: 20.3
